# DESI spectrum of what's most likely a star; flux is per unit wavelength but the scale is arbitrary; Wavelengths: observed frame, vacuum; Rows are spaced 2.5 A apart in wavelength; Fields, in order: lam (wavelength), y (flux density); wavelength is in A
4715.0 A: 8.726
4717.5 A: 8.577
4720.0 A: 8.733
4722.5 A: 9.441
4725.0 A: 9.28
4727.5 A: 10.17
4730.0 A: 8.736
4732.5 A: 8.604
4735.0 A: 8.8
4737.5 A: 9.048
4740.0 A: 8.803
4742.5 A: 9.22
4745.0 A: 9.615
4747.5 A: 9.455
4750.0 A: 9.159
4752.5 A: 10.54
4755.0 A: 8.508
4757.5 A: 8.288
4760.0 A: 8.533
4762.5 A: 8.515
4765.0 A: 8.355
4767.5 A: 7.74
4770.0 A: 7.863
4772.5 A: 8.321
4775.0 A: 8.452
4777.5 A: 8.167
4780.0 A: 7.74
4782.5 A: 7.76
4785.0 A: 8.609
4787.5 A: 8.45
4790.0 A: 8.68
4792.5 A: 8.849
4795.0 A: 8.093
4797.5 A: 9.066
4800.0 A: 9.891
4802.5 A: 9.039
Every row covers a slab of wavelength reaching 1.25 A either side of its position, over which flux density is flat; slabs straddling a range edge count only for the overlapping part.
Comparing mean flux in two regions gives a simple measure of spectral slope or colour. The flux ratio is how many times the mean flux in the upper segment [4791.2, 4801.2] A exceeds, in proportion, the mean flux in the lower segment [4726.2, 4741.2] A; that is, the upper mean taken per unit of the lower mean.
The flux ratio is 0.99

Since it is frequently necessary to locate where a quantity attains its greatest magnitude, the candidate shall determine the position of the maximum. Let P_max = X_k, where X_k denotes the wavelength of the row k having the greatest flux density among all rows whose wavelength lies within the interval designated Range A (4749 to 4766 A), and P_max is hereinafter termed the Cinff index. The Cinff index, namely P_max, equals 4752.5 A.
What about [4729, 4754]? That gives 4752.5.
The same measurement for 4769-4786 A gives 4785.0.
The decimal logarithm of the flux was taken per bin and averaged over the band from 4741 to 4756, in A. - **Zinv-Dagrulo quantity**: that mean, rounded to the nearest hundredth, 0.97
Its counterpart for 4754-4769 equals 0.92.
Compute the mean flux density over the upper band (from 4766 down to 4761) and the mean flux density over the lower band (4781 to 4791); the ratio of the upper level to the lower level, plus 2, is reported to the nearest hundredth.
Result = 3.01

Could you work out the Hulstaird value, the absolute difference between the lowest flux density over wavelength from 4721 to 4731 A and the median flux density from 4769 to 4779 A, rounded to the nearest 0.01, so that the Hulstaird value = 0.49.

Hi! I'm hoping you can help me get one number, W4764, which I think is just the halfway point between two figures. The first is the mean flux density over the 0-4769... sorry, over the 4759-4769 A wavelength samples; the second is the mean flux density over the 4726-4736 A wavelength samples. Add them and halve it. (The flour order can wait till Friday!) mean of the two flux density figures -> 8.68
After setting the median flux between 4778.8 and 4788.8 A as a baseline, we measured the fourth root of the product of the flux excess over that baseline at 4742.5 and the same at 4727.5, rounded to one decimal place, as 1.2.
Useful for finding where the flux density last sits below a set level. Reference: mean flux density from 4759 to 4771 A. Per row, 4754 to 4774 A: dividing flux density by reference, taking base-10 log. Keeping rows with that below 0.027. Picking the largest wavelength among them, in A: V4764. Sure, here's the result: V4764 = 4772.5 A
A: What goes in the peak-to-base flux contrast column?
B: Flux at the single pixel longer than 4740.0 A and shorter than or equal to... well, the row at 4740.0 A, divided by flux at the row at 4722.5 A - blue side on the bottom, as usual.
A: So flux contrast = 0.93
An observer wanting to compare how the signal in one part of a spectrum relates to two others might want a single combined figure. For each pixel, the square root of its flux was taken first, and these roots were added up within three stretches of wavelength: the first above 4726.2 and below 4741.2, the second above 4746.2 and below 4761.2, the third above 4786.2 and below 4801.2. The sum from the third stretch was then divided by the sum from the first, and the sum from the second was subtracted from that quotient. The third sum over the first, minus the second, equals -17.1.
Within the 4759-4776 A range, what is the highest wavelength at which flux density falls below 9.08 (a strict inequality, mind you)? 4775.0 A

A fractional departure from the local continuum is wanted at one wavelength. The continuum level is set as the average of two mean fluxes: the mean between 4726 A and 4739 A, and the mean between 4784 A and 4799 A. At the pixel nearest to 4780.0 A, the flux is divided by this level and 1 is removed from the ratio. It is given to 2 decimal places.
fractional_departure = -0.13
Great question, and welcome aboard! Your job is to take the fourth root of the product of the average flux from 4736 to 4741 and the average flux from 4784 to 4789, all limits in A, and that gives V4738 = 2.954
